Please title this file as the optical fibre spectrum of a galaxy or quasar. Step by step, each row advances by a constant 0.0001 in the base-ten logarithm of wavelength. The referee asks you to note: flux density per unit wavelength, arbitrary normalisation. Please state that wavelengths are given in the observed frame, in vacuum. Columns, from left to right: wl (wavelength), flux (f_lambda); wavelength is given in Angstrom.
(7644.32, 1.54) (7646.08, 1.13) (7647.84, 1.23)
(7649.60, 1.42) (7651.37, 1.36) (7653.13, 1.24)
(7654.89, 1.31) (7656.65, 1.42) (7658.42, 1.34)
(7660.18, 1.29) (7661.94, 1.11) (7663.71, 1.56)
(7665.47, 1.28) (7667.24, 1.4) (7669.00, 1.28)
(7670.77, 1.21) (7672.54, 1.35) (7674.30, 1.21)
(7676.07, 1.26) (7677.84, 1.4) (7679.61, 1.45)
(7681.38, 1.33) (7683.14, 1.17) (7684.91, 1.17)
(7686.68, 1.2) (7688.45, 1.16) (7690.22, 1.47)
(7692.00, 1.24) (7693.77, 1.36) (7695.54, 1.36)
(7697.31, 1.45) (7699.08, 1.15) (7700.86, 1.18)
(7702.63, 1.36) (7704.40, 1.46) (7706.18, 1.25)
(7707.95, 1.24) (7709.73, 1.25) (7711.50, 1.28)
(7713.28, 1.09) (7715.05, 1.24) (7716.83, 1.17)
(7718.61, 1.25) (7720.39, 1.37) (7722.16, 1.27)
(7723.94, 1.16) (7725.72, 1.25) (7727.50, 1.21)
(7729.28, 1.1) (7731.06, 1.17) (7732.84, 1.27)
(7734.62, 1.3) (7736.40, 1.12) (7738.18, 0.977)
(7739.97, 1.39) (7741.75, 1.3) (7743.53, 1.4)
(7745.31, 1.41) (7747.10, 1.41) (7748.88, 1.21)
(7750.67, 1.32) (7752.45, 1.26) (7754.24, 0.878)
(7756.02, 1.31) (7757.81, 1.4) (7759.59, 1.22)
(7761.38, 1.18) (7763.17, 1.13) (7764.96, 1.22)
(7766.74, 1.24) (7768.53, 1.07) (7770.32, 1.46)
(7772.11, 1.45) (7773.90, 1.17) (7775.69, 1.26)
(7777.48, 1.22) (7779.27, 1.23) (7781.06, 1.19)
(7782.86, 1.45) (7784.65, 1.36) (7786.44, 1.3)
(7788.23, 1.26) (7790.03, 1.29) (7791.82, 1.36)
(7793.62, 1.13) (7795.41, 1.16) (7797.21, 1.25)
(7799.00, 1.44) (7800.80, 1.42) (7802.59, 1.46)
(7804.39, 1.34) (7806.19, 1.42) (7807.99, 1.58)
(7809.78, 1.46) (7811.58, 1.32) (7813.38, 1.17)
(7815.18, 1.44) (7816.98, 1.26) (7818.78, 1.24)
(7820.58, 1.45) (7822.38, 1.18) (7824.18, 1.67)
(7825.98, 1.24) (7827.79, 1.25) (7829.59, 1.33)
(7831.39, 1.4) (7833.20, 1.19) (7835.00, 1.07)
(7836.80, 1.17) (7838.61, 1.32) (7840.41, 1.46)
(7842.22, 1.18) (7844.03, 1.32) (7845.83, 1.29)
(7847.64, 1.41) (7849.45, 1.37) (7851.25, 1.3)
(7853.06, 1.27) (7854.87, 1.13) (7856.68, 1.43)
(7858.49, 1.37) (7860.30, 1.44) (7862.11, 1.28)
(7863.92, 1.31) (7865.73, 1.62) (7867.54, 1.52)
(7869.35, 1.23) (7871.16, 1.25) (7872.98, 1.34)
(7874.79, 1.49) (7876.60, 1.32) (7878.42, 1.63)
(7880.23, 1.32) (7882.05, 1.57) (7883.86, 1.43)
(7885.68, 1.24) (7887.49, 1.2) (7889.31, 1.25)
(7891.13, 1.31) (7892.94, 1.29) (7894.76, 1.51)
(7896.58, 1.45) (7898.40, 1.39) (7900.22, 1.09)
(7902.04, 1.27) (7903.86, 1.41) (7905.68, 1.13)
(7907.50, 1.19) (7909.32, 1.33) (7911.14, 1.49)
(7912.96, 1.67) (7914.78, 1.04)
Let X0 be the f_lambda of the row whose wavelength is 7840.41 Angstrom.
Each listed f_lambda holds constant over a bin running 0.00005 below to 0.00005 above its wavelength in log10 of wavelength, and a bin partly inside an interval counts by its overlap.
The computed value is 1.46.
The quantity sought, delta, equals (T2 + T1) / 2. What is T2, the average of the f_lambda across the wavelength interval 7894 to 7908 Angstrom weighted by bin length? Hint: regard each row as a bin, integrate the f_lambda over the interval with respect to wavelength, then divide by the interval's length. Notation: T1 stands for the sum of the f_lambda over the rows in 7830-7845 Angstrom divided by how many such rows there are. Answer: 1.28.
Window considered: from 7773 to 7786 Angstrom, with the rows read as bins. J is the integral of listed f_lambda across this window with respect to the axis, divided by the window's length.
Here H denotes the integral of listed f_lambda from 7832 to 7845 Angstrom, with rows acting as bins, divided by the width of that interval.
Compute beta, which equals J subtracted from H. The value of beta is -0.02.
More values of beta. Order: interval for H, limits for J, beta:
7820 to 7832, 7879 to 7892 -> 0.02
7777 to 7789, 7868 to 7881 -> -0.08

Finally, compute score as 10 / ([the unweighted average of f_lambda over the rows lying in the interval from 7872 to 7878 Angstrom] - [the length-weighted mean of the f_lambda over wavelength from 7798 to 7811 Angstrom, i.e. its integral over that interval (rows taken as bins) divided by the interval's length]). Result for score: -171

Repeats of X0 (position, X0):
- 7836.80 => 1.17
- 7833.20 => 1.19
